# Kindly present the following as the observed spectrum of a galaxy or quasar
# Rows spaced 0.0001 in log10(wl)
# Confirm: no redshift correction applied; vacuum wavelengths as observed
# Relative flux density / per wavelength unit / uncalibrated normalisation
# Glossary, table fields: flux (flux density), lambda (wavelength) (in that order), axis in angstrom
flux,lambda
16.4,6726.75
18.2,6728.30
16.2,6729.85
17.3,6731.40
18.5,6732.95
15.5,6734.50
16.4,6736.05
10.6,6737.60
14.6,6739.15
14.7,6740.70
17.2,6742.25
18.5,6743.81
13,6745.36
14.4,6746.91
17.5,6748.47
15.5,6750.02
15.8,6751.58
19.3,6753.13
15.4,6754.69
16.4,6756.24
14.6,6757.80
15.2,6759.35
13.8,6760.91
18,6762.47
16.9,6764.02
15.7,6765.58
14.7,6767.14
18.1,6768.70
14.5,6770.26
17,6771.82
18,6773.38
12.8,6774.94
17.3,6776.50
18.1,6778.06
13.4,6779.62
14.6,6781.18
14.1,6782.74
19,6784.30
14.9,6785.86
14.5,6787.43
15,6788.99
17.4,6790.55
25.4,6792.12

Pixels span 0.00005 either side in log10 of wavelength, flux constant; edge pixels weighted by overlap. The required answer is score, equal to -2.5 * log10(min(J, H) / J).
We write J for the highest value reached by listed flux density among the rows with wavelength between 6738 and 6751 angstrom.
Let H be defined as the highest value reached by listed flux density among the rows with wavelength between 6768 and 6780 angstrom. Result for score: 0.02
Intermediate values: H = 18.1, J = 18.5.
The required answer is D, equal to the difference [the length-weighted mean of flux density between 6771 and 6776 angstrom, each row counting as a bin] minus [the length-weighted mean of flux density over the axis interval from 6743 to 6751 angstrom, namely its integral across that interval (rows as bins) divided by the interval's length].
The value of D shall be 0.23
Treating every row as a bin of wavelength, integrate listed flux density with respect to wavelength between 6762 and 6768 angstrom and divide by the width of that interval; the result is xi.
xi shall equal 16.3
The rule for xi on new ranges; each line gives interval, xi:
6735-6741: 14.1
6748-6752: 16.2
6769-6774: 16.6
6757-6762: 14.7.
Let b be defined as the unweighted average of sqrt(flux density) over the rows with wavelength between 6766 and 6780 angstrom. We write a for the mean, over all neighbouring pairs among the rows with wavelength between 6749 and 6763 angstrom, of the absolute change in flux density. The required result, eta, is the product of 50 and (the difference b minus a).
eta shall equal 95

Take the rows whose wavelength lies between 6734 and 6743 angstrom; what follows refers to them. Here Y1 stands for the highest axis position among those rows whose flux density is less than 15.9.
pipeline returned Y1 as 6740.70 angstrom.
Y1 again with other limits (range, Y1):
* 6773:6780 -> 6779.62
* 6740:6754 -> 6751.58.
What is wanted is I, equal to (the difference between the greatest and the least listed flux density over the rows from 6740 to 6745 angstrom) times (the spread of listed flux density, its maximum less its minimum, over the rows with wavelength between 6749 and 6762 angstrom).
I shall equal 21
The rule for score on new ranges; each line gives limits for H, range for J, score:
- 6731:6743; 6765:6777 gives 0.00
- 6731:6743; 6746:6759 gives 0.05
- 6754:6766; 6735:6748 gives 0.03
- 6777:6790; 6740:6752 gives 0.00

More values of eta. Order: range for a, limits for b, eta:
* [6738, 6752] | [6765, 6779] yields 100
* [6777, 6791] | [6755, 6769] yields 83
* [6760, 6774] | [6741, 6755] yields 89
